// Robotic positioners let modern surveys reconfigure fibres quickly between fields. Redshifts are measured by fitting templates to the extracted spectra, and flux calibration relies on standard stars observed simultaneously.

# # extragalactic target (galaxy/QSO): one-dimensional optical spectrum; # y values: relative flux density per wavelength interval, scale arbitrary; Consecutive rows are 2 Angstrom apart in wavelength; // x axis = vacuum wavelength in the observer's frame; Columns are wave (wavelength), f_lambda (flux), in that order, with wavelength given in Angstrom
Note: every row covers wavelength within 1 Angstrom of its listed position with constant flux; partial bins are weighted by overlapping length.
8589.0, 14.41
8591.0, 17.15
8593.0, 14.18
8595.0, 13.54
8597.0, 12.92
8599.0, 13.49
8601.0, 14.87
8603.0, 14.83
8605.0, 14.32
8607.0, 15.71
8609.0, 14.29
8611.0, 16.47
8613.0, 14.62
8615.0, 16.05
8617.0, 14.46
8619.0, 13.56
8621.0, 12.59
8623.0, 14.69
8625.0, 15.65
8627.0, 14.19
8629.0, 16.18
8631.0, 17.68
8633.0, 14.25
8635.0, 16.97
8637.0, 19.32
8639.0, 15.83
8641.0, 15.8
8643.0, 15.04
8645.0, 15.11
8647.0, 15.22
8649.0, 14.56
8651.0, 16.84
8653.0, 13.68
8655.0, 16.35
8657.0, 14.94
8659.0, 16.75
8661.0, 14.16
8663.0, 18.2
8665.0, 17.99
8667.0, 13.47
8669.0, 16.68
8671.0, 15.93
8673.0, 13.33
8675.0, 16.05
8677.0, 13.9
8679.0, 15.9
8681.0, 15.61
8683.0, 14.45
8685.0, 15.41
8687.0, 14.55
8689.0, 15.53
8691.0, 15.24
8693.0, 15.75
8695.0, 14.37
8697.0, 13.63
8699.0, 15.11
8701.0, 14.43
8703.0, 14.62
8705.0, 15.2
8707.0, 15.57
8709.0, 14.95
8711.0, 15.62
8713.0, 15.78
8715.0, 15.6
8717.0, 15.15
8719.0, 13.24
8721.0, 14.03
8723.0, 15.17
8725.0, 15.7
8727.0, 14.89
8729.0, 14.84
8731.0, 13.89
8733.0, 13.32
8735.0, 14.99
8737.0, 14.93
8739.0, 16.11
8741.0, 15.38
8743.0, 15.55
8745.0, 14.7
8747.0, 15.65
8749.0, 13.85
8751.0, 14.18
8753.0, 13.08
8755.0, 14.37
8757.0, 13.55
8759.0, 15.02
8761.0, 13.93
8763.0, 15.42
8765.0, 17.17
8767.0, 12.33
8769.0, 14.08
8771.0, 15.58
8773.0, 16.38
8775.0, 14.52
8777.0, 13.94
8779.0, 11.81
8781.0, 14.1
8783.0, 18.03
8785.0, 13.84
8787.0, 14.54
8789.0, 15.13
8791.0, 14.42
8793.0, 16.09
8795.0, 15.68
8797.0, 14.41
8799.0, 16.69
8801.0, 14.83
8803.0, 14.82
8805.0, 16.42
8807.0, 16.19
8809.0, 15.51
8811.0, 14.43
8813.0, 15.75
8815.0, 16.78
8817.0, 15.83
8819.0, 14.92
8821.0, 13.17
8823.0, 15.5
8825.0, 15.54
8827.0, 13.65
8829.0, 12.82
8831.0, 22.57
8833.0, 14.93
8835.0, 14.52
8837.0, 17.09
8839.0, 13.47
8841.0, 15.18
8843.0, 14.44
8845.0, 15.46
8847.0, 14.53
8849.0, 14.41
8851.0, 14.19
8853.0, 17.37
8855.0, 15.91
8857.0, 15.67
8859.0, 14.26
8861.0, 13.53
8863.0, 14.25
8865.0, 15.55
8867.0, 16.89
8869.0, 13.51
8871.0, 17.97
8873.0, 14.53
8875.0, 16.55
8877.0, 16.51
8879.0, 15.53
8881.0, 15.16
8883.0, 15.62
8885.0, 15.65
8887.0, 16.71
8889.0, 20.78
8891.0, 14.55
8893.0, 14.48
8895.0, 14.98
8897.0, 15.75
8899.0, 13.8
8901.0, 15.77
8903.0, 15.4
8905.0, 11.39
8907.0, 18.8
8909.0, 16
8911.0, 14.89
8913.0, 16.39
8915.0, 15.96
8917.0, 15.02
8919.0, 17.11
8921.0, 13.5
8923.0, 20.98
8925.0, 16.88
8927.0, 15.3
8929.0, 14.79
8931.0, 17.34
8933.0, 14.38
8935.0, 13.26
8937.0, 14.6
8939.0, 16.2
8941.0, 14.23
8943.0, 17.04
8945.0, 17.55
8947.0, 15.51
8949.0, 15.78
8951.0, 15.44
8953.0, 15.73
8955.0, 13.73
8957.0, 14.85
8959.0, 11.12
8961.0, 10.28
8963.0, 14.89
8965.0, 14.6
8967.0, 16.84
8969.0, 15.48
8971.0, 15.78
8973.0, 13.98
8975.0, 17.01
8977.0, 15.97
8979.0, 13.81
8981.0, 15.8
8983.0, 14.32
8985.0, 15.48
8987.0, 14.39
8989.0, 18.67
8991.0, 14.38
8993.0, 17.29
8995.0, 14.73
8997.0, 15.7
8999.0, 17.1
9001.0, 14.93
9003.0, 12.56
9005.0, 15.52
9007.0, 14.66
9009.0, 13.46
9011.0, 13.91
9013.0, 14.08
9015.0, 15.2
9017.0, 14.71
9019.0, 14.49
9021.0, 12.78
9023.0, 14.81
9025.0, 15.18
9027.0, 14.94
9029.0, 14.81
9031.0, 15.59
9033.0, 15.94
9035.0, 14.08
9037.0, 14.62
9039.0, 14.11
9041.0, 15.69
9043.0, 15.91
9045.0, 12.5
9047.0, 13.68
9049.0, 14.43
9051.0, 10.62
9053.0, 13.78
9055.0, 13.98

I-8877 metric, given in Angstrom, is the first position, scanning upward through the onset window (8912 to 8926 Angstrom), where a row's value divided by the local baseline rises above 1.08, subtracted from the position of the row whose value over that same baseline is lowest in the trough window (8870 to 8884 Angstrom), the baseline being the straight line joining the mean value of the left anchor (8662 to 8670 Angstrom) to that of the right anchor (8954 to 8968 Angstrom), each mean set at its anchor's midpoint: -40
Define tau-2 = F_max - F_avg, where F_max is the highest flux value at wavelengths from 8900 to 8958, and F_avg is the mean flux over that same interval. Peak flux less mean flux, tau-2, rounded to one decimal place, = 5.3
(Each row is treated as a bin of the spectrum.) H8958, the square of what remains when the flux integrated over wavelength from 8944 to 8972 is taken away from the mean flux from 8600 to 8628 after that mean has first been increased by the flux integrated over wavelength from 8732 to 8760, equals 80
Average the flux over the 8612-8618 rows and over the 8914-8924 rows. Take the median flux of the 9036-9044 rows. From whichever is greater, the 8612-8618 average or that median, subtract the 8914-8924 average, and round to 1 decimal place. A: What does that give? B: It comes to -1.4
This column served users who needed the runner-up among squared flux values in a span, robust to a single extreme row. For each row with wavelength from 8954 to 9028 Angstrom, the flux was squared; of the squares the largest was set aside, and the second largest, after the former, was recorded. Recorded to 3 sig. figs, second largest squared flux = 299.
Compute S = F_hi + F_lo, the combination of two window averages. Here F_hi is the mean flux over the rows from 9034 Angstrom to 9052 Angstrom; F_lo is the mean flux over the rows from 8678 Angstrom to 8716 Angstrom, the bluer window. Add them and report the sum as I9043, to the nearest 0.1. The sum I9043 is 29.1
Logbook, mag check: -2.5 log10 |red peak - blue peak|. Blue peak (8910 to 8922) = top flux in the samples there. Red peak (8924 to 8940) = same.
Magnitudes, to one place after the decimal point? 1.6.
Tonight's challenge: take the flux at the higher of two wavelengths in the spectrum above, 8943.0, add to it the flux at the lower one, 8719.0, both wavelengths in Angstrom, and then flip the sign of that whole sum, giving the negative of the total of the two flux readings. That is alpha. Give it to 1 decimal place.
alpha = -30.3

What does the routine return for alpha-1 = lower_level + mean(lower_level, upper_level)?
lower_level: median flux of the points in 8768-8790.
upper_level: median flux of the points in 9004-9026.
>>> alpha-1 29.1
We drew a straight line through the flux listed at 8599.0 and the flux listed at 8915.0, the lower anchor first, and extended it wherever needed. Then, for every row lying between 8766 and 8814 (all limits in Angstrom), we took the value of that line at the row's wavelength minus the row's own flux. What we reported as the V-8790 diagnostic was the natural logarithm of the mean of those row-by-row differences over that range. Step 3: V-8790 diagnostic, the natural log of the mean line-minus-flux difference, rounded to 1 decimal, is -5.8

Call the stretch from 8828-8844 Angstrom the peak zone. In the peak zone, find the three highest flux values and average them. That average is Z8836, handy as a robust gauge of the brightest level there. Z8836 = 18.3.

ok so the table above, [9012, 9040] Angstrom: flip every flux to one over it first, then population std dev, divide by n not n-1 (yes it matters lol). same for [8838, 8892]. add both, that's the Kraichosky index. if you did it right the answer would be 0.0096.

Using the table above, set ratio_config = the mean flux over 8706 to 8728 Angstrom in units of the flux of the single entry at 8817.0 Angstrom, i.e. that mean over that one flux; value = 0.95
